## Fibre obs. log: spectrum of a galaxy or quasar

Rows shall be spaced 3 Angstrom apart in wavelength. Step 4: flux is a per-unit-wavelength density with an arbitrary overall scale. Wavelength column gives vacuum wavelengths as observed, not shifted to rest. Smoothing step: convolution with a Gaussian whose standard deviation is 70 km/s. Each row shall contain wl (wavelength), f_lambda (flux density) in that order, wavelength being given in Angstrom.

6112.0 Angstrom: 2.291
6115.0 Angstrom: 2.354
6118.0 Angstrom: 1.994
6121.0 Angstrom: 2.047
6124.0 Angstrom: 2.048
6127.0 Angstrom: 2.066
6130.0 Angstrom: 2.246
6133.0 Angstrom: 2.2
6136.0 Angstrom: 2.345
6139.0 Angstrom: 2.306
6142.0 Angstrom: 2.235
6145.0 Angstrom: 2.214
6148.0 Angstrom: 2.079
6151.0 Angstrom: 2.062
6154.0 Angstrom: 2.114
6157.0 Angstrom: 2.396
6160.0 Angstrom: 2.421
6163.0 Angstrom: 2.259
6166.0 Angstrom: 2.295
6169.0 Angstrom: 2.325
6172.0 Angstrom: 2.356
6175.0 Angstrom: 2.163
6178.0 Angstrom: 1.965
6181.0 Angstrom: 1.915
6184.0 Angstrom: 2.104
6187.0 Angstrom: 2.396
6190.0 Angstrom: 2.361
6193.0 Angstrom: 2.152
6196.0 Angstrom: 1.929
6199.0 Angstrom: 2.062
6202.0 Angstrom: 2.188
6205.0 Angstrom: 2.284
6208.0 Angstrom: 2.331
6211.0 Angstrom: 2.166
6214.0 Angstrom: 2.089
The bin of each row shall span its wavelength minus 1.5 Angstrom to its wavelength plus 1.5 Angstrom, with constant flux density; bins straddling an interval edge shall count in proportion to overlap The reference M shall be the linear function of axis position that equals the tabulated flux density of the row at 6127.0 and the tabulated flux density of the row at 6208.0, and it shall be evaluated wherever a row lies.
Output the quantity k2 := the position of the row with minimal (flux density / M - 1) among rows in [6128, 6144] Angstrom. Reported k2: 6133.0 Angstrom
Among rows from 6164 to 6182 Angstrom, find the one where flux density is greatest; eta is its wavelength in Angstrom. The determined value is 6172.0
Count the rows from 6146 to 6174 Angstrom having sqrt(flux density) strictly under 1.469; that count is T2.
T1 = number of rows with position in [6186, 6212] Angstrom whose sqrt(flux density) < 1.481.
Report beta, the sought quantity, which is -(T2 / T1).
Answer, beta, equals -0.60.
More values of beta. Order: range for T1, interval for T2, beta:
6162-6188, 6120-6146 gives -0.75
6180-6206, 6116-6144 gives -0.67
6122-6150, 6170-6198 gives -1.67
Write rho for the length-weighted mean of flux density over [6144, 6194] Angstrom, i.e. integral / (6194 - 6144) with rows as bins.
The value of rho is 2.21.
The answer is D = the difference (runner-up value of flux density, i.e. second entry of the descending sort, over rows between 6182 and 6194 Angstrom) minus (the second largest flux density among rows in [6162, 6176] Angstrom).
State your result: 0.04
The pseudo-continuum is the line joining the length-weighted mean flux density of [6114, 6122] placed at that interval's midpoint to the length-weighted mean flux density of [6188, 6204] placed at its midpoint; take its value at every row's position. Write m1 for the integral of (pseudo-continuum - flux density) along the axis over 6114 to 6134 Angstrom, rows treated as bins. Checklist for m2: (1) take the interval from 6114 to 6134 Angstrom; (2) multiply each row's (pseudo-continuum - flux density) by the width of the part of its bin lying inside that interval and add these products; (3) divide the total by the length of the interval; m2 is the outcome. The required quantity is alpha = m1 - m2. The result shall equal -0.1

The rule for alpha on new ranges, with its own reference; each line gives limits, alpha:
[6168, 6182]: 0.0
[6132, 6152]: -1.5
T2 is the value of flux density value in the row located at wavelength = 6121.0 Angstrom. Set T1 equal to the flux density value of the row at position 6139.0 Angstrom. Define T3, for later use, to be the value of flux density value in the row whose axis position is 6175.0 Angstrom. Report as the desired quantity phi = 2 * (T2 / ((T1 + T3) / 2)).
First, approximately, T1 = 2.306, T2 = 2.047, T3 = 2.163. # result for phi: 1.83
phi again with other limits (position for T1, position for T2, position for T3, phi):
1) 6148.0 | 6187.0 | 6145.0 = 2.23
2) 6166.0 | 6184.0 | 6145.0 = 1.87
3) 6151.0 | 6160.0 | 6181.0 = 2.44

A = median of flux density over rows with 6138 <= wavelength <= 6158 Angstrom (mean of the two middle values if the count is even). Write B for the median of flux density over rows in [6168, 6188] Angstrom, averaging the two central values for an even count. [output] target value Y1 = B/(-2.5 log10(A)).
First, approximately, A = 2.214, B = 2.16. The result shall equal -2.51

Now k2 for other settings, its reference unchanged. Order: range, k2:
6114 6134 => 6118.0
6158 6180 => 6178.0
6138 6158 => 6151.0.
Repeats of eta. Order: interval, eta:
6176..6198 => 6187.0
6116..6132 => 6130.0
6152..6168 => 6160.0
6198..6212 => 6208.0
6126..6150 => 6136.0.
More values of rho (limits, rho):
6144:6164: 2.22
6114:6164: 2.20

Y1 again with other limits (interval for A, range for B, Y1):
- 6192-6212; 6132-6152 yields -2.64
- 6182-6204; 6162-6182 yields -2.71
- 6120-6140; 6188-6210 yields -2.56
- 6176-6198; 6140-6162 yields -2.74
